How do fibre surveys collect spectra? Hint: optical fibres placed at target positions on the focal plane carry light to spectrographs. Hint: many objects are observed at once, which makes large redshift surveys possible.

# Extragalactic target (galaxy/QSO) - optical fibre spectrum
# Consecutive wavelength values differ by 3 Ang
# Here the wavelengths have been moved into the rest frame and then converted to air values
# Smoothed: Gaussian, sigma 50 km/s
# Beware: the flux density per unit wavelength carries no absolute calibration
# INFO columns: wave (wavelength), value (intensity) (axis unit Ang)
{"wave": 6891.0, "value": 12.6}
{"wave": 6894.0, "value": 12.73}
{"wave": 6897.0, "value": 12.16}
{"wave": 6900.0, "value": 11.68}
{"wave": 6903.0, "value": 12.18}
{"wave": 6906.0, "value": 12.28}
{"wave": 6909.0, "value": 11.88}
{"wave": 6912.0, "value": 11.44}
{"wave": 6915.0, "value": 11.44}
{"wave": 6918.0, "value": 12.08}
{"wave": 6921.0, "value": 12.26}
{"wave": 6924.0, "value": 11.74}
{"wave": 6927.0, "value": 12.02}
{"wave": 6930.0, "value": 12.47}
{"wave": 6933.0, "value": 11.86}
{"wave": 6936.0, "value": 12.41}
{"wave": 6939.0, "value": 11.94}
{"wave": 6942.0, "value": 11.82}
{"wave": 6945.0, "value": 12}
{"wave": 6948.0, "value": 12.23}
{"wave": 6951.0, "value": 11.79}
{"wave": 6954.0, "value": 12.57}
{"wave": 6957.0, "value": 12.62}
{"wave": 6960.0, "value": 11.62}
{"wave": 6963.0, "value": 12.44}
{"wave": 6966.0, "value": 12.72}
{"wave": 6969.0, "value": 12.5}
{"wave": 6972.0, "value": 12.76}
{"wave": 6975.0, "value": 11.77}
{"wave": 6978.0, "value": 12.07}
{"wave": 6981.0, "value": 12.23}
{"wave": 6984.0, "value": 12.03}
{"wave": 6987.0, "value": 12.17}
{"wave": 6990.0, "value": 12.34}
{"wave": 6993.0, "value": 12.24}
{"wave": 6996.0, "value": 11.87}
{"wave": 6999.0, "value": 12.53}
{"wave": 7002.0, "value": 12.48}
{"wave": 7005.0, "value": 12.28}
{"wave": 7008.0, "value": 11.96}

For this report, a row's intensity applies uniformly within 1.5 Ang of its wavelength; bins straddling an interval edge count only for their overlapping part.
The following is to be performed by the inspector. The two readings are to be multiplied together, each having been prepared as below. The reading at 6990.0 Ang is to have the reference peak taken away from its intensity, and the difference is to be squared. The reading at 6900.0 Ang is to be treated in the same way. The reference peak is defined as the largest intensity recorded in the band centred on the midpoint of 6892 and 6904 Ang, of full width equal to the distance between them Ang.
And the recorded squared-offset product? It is 0.17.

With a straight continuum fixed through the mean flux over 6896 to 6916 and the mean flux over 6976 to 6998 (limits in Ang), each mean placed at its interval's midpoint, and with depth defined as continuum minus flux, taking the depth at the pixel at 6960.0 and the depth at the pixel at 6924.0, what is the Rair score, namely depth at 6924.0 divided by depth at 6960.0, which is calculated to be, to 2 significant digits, 0.44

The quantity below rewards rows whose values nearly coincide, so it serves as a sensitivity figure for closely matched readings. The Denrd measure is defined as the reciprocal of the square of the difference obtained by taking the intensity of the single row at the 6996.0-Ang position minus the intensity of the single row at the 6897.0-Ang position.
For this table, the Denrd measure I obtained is 12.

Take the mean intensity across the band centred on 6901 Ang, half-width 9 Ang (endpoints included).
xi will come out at 12.2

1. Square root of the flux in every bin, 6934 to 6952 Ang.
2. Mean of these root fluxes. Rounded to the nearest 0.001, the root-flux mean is 3.469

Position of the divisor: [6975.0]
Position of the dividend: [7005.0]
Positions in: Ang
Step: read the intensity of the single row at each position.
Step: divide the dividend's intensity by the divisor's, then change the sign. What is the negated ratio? -1.04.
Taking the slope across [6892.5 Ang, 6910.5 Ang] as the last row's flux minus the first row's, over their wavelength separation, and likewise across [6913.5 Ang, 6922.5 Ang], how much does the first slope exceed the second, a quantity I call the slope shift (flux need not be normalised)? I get -0.19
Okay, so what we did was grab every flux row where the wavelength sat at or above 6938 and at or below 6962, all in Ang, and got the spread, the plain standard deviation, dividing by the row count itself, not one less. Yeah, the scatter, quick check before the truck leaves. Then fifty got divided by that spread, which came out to 146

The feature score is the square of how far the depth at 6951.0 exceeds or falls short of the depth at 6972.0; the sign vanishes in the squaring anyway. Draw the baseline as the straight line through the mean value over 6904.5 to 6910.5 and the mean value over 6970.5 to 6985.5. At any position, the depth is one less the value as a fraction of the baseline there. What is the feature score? 0.0060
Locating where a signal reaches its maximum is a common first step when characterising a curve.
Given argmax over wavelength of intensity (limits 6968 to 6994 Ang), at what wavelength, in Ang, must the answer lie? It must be 6972.0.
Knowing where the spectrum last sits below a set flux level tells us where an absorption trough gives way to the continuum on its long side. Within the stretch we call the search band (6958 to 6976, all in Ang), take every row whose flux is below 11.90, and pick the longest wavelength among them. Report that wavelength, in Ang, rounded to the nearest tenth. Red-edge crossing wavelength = 6975.0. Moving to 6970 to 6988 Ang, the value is 6975.0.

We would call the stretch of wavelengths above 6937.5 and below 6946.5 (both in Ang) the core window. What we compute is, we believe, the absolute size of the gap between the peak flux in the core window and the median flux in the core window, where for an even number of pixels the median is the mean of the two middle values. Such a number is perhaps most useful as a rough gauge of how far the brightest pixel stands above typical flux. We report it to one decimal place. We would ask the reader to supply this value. 0.1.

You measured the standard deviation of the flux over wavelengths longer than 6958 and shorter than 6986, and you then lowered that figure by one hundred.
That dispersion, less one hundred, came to -99.6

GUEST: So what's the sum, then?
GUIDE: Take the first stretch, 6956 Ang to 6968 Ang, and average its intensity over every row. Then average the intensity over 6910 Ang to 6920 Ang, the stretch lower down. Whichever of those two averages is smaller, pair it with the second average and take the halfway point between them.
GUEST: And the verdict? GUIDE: 11.7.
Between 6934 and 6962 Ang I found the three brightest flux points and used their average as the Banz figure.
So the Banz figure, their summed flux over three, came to 12.5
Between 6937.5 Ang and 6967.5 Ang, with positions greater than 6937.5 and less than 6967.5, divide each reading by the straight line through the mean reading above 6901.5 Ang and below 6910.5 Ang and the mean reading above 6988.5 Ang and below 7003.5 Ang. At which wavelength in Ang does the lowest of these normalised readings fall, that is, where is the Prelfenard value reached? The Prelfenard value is 6960.0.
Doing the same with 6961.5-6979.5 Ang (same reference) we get 6975.0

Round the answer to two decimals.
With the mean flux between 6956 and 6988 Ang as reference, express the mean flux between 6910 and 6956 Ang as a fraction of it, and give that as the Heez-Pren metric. 0.98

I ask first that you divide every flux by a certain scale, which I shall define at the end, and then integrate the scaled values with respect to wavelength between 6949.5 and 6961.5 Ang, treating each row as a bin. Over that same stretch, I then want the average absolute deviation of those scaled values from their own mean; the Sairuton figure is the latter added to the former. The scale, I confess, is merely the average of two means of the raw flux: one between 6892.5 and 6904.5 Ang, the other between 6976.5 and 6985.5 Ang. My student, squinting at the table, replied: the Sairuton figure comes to 12.04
